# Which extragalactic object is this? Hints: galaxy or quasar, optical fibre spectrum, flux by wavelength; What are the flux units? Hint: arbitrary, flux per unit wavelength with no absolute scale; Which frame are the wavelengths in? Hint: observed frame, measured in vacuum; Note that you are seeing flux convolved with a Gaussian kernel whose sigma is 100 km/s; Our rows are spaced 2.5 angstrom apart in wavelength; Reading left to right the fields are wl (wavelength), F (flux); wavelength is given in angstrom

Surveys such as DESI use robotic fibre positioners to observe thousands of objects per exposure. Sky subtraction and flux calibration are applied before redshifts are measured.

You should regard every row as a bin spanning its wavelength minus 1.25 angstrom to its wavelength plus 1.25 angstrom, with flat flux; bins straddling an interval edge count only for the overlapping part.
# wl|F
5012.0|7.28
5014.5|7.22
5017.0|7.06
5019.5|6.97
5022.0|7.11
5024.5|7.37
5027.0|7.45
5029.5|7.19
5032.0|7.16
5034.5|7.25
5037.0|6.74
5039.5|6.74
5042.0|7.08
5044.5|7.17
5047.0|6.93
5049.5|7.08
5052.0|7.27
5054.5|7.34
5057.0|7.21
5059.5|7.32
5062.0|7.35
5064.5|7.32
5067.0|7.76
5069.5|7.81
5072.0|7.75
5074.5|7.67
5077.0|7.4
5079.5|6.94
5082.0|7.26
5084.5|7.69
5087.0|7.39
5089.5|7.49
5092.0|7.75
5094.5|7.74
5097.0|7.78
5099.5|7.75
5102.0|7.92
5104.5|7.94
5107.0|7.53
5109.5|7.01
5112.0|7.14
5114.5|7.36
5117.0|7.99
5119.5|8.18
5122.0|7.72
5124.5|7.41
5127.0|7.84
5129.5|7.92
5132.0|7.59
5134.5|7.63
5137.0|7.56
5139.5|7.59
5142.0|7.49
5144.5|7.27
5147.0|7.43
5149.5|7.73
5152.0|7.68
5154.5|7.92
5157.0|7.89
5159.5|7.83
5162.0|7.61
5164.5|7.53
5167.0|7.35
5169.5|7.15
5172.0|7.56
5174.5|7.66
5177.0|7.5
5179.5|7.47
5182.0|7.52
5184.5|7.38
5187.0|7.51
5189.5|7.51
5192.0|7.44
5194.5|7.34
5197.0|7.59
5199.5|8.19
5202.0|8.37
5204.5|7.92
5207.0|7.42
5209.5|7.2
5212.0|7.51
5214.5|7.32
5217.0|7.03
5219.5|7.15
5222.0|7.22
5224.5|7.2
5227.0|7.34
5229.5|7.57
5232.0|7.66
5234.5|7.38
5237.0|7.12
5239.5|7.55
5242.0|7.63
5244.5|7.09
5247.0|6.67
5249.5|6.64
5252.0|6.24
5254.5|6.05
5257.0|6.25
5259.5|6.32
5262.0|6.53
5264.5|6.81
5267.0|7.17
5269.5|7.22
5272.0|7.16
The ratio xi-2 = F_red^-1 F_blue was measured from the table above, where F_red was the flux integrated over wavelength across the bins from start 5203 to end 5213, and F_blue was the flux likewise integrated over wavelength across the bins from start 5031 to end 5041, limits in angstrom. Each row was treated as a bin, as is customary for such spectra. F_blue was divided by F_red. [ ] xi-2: 0.93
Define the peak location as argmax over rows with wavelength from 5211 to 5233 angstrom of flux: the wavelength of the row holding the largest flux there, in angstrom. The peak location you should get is 5232.0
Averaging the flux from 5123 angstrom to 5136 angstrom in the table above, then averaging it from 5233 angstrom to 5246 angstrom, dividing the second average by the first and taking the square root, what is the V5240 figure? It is 0.98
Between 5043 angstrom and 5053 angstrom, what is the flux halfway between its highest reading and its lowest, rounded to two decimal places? 7.10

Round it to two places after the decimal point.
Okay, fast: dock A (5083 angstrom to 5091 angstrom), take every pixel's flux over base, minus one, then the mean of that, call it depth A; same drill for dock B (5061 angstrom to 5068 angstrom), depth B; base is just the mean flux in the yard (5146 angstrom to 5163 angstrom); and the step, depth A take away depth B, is 0.01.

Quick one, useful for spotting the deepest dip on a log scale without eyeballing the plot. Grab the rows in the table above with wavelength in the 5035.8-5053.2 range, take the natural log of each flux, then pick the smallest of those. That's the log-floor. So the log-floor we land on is 1.91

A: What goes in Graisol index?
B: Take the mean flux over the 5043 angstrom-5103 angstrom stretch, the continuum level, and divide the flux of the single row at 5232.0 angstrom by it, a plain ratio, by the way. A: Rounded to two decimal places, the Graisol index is 1.03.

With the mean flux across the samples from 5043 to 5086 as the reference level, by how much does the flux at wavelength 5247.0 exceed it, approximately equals -0.7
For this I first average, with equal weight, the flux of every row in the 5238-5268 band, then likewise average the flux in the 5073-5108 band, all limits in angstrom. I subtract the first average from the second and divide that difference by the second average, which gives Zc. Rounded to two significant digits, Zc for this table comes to 0.11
